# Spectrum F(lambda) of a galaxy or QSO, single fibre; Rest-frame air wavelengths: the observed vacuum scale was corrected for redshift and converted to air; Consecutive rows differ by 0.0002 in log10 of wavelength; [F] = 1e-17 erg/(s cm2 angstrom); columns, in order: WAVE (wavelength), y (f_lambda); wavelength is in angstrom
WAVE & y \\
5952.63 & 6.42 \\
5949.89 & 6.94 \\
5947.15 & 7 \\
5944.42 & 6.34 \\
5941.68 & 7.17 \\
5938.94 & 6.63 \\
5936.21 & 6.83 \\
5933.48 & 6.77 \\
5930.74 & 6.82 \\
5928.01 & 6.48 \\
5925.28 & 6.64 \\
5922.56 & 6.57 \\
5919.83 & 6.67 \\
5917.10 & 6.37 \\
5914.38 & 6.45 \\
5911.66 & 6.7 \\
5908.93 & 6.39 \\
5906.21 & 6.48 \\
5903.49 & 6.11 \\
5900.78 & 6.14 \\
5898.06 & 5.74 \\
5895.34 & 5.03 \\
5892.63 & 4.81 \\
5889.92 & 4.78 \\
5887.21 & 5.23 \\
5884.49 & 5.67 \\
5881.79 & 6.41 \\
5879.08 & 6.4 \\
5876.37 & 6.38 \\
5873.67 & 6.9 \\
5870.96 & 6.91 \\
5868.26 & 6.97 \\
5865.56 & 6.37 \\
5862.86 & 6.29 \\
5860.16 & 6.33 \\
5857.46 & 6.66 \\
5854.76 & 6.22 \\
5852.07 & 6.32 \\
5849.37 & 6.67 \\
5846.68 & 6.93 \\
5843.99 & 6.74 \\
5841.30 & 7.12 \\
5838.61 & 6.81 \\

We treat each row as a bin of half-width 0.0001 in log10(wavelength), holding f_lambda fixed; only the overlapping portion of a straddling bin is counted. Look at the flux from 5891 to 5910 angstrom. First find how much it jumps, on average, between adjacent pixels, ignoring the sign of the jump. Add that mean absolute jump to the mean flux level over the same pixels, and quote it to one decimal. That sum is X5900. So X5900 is 6.1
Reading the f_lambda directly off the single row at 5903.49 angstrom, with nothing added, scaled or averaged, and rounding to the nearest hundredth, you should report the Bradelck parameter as 6.11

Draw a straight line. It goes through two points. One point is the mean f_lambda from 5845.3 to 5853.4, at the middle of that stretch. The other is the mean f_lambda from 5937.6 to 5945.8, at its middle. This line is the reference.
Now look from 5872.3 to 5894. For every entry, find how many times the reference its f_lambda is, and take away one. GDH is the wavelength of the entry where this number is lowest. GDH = 5889.92 angstrom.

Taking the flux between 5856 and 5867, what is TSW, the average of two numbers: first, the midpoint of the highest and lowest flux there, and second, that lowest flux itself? 6.38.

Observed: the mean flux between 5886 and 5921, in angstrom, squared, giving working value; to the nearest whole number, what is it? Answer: 35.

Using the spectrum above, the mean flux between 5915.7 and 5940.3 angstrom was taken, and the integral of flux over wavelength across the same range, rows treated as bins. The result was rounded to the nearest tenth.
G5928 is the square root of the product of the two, 32.9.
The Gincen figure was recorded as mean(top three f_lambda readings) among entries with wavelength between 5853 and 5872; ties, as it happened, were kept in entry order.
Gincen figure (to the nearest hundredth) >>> 6.85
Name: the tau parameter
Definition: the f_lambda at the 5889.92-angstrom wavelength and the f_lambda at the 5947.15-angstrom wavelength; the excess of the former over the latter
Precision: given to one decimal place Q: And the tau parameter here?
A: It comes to -2.2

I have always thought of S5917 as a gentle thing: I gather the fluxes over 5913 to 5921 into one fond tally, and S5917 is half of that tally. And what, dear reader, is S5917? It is 9.7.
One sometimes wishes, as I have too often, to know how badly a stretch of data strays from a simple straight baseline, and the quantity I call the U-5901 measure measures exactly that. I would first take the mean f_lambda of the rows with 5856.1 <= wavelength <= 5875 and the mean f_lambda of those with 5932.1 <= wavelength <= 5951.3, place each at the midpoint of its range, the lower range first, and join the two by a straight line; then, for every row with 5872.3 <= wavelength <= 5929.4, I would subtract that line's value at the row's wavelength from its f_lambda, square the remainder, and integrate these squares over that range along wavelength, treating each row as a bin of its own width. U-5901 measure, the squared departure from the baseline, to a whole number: 42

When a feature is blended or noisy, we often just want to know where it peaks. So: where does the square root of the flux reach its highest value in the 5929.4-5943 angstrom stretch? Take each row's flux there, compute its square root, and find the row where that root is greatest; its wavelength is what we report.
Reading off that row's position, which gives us 5941.68 angstrom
